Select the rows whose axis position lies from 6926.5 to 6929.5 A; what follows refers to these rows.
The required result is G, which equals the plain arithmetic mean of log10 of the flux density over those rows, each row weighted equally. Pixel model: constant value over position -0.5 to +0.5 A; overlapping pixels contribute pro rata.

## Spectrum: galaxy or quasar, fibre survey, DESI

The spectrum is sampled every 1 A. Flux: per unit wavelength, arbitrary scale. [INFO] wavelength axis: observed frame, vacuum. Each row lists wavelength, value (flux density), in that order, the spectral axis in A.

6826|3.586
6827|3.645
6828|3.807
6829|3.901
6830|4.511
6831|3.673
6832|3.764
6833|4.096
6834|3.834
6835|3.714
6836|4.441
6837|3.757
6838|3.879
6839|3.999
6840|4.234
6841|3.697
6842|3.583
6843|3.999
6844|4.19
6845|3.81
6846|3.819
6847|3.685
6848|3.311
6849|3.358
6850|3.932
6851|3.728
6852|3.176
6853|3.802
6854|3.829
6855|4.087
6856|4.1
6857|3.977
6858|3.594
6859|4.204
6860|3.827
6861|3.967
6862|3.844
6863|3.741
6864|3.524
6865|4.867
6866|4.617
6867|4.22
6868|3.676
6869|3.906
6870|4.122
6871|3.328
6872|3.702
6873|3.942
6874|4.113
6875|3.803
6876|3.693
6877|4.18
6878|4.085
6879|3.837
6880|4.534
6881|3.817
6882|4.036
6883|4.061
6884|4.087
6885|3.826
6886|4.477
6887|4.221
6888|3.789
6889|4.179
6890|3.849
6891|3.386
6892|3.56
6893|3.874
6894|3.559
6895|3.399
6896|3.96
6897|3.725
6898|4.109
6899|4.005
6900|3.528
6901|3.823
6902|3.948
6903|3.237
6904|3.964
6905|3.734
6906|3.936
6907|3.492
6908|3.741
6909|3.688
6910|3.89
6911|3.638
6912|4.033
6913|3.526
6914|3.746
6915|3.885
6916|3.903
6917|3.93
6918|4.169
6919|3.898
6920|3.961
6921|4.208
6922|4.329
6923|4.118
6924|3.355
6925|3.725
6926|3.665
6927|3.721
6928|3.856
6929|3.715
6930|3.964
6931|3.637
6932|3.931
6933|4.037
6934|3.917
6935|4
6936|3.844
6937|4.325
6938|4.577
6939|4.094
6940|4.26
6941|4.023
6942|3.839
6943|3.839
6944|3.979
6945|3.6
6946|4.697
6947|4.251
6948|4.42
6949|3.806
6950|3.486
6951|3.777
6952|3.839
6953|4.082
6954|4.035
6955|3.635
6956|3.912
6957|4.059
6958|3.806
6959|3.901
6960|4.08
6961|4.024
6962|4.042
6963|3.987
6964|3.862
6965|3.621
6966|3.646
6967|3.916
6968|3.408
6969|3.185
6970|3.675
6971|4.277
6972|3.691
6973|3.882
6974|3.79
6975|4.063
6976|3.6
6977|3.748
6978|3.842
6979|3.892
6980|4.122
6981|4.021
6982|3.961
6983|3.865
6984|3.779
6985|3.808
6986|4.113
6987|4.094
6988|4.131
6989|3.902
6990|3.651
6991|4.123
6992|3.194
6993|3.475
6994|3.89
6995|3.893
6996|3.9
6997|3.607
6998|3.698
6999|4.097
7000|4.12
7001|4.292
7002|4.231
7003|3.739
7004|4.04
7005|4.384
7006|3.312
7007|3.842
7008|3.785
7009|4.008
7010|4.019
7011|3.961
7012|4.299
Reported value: 0.576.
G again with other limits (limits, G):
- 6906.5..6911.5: 0.567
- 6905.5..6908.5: 0.570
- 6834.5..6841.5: 0.597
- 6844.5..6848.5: 0.562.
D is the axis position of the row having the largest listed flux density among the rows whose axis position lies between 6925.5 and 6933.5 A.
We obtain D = 6933 A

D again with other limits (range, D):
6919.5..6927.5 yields 6922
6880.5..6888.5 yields 6886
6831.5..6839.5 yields 6836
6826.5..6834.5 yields 6830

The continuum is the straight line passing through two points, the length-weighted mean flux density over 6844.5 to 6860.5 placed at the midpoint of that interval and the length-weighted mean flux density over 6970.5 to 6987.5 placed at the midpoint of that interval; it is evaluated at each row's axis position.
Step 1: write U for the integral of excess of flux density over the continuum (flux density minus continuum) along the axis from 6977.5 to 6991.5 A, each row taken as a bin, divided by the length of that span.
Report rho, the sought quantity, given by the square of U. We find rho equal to 0.0009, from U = 0.03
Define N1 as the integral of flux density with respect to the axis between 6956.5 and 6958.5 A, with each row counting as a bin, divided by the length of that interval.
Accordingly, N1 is 3.93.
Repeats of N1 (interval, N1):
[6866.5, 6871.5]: 3.85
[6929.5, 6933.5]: 3.89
